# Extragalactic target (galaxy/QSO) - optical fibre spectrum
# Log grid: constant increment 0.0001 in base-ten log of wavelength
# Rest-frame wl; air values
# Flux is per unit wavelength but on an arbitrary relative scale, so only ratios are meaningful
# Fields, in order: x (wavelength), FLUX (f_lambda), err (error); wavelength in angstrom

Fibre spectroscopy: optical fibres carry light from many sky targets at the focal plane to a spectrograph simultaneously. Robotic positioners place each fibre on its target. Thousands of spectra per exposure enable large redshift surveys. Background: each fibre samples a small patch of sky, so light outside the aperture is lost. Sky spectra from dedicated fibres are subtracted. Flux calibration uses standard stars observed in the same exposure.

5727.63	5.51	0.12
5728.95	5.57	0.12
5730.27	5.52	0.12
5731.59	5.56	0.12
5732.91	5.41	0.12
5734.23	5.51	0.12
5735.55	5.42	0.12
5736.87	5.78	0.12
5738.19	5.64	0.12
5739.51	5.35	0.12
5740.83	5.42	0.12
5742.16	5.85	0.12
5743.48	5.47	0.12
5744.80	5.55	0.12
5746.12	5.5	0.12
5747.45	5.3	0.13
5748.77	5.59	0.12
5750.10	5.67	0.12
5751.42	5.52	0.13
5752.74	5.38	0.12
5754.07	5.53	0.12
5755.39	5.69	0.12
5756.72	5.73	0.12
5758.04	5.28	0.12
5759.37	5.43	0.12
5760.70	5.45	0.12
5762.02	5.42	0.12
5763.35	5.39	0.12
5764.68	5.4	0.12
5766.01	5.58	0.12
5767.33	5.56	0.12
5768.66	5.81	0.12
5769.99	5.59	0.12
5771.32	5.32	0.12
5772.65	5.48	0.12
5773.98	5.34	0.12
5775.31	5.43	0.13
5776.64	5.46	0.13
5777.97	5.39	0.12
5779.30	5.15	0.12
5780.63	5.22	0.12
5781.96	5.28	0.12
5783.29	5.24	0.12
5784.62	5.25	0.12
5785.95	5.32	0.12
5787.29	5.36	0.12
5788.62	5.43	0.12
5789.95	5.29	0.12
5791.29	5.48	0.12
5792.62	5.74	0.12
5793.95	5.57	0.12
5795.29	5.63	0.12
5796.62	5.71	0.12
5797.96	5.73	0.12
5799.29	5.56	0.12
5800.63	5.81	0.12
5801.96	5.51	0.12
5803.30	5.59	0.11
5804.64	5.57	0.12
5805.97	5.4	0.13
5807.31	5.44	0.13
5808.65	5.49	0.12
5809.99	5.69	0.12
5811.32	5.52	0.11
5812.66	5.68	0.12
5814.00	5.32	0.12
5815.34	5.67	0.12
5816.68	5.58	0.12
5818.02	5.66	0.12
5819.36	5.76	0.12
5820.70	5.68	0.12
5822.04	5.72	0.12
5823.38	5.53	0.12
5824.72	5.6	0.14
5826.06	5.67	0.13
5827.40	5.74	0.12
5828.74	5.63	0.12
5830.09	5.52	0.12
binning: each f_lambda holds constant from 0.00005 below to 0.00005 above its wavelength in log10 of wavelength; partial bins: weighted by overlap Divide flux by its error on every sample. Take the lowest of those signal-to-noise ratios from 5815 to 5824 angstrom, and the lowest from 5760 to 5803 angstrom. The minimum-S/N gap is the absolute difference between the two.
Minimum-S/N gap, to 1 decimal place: 4.3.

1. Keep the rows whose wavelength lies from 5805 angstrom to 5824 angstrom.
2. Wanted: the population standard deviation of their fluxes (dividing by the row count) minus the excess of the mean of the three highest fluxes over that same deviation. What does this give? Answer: -5.47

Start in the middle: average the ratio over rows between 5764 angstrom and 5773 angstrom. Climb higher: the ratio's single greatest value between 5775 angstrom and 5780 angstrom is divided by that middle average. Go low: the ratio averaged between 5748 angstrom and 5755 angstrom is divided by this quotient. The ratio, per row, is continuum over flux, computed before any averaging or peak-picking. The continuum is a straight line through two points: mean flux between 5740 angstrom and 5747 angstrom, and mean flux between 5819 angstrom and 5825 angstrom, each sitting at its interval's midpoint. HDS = 0.93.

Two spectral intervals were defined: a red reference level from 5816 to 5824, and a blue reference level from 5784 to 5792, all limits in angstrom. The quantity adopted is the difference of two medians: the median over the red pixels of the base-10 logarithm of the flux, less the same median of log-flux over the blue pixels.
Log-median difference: 0.026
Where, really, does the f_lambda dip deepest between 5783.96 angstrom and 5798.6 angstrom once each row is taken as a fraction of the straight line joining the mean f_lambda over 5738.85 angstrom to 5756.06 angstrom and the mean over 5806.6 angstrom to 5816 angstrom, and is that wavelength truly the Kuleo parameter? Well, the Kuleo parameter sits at 5784.62 angstrom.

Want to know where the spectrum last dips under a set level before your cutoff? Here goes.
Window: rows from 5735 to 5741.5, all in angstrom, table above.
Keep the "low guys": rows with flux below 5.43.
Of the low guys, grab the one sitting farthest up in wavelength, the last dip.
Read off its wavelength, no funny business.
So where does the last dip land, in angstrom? 5740.83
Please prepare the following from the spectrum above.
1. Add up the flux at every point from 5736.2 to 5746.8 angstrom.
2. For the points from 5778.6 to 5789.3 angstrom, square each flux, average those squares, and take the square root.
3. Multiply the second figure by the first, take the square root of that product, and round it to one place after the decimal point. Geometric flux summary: 15.3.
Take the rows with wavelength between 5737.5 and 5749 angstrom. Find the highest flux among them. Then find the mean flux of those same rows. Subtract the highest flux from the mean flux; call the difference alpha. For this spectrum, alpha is -0.33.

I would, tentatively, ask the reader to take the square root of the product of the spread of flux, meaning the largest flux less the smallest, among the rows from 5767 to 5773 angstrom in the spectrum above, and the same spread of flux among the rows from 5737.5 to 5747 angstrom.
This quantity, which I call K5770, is 0.49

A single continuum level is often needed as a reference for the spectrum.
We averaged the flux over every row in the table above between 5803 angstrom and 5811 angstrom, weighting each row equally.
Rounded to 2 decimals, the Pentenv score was 5.53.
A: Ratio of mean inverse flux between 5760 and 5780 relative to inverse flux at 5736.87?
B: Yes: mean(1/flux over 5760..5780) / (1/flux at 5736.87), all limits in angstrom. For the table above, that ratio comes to 1.06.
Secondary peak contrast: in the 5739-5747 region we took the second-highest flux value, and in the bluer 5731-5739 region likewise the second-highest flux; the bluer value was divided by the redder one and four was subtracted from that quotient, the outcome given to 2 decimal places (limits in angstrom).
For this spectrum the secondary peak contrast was -2.98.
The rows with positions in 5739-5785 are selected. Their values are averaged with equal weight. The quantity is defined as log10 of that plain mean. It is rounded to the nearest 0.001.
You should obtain 0.737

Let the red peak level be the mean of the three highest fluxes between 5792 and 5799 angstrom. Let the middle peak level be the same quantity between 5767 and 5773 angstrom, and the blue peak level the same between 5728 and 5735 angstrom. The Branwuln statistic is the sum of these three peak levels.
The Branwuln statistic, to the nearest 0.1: 16.9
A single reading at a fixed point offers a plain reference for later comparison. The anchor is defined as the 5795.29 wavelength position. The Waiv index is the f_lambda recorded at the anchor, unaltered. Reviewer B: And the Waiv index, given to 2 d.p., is 5.63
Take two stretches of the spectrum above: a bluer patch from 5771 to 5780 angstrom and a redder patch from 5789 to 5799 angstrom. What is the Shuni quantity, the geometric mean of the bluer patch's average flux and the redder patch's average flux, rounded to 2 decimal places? 5.48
